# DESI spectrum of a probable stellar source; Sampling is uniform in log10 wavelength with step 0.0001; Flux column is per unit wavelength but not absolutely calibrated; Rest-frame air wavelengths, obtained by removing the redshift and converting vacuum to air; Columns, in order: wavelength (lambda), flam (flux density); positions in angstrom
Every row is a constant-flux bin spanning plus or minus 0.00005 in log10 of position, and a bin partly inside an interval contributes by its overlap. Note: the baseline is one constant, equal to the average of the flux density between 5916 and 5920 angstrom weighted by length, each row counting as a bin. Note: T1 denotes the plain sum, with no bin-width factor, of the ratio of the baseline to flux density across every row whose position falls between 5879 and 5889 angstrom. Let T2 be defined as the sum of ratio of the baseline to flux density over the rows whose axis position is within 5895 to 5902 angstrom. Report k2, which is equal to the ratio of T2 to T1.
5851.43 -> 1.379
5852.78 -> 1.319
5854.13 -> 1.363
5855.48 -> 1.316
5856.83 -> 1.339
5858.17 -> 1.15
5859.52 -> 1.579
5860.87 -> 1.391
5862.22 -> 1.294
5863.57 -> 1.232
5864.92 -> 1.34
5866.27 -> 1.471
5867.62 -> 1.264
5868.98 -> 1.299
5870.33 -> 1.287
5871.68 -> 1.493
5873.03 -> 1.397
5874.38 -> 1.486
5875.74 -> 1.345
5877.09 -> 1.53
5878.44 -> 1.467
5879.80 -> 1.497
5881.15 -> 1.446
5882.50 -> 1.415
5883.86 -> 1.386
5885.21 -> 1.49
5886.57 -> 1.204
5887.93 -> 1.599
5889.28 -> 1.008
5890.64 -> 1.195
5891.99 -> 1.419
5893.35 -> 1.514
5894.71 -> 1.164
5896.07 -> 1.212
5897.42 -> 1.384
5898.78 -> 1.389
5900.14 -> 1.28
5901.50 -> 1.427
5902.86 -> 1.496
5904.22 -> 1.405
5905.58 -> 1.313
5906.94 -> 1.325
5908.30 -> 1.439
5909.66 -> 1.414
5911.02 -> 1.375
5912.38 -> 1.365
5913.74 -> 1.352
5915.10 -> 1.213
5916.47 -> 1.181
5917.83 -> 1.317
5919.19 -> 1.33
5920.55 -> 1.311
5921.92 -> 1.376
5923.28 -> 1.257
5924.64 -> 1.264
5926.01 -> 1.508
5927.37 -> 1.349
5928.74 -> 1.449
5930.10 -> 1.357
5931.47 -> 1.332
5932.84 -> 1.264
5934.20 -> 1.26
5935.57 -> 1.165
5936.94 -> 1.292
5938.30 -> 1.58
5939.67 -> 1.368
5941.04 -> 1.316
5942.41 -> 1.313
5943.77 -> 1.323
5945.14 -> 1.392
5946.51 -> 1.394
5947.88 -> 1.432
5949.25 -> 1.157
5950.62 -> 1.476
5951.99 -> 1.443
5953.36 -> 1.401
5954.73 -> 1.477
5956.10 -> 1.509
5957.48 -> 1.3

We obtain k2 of 0.8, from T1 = 6.3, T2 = 4.8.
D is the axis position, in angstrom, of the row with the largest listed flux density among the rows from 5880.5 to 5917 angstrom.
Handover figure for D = 5887.93 angstrom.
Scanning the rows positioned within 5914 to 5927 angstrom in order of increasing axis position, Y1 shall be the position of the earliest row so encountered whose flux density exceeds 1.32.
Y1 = 5919.19 angstrom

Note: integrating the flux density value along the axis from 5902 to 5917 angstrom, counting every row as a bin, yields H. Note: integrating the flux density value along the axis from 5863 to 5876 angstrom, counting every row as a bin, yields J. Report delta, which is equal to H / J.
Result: 1.15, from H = 20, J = 17.7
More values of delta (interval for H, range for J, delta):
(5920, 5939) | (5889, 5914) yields 0.76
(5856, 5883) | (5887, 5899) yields 2.37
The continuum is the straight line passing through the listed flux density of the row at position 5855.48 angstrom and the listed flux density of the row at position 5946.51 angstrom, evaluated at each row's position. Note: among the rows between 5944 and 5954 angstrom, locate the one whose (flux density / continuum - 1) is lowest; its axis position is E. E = 5949.25 angstrom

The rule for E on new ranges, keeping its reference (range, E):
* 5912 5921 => 5916.47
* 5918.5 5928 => 5923.28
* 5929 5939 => 5935.57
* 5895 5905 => 5896.07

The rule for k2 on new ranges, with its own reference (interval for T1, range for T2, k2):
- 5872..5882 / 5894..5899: 0.6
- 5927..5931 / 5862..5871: 2.5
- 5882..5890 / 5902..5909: 0.8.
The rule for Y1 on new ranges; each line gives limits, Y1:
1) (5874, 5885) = 5874.38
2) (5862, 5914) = 5864.92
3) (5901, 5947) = 5901.50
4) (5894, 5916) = 5897.42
